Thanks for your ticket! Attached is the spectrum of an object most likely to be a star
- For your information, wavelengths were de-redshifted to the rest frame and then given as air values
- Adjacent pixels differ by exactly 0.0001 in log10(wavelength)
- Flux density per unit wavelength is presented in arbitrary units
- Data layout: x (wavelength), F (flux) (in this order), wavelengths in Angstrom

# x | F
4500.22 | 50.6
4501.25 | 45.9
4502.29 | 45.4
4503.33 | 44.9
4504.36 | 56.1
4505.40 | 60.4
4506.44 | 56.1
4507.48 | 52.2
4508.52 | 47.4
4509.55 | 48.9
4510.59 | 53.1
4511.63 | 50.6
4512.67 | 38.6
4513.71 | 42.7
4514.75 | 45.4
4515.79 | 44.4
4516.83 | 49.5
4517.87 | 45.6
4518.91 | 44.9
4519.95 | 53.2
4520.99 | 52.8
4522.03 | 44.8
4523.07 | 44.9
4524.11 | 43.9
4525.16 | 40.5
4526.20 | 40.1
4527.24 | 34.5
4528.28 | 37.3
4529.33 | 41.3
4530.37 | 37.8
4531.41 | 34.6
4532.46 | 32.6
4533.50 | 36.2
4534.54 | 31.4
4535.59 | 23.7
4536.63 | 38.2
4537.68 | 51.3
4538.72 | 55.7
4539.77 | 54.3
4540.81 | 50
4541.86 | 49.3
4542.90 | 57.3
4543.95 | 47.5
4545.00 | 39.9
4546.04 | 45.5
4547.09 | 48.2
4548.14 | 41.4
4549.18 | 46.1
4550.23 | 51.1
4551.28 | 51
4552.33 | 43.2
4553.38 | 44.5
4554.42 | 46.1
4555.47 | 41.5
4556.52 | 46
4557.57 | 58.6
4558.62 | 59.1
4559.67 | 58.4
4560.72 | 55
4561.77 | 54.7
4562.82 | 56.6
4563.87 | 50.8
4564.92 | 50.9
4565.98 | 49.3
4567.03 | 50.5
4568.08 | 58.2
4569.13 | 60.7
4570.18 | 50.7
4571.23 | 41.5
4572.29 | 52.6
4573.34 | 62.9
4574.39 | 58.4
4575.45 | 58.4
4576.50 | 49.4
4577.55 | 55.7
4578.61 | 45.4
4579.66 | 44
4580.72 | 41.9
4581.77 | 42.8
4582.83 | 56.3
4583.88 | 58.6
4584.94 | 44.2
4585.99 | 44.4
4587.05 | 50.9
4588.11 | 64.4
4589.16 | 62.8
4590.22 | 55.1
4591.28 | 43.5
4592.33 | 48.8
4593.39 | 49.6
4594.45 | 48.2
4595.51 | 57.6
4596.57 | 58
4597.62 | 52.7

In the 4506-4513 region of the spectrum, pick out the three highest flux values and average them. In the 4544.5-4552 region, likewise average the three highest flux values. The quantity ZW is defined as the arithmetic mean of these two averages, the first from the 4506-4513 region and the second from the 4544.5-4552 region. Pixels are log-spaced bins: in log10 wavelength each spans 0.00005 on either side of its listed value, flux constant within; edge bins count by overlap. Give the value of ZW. 52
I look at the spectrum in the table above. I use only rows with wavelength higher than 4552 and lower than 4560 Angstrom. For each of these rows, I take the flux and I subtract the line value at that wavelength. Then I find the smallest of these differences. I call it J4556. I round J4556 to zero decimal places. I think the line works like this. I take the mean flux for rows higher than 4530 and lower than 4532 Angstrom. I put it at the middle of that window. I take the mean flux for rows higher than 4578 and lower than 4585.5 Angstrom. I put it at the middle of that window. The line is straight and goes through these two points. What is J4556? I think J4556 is 0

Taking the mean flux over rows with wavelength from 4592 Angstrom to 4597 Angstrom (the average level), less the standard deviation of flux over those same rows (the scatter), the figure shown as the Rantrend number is 48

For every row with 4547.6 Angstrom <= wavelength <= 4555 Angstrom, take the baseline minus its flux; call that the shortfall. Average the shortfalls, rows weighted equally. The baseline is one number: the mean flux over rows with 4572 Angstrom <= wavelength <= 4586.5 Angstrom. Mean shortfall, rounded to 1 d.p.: 4.9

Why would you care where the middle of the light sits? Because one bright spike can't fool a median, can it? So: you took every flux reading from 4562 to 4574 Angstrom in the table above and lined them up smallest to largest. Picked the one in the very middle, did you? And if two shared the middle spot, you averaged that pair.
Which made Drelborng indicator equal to 50.9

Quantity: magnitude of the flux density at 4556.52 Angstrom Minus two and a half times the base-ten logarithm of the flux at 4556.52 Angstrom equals -4.16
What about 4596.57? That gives -4.41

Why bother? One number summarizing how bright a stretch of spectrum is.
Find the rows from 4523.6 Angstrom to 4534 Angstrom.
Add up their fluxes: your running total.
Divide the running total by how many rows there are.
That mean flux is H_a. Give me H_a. 37.9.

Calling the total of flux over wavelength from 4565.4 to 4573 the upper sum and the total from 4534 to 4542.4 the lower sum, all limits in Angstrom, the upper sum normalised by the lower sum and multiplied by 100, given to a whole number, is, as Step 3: 103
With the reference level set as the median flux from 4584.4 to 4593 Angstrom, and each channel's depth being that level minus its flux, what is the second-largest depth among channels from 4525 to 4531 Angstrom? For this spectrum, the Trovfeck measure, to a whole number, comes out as 13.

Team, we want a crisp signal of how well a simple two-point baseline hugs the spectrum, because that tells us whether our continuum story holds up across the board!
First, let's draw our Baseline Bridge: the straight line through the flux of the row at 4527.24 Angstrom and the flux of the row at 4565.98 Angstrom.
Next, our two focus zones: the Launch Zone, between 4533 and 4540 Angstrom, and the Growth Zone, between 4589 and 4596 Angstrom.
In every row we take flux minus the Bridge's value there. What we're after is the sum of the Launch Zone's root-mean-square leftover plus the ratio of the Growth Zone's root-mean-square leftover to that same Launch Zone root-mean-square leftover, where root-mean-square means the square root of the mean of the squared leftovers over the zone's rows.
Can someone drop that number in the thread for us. 12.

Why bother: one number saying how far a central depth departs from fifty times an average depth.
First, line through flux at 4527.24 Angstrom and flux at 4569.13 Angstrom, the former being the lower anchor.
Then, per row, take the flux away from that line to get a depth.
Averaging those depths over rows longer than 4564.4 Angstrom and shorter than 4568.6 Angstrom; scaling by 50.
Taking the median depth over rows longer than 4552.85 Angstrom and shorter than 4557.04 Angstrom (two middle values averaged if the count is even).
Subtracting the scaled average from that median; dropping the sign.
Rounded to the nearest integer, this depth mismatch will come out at 335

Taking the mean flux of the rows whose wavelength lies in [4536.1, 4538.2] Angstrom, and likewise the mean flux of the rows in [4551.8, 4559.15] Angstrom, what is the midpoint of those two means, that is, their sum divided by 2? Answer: 47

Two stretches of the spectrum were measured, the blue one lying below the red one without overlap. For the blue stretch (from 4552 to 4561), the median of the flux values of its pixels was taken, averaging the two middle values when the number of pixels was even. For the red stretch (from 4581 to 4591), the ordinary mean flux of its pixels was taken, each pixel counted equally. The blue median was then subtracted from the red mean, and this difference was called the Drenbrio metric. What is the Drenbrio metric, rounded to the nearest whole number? 7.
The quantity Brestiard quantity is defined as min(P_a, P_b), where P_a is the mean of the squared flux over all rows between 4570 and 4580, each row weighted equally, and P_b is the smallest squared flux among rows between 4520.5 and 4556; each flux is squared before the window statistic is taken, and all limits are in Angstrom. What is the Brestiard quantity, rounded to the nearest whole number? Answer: 562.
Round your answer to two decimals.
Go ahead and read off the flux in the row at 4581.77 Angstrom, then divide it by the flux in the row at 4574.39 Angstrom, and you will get 0.73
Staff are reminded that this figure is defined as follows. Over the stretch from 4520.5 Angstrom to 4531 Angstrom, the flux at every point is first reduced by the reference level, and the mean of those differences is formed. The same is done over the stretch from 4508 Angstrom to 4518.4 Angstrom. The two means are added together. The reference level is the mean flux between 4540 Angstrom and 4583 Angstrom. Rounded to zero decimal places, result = -13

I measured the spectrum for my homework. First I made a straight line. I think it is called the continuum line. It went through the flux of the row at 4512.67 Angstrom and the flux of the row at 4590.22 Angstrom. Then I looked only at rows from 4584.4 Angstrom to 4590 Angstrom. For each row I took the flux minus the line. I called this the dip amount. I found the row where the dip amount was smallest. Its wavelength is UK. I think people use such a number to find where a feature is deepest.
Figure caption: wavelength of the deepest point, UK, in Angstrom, 4585.99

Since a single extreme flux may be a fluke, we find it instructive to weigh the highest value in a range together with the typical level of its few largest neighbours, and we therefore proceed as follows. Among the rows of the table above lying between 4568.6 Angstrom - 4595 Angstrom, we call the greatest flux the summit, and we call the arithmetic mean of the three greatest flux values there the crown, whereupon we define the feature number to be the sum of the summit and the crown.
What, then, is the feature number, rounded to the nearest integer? 128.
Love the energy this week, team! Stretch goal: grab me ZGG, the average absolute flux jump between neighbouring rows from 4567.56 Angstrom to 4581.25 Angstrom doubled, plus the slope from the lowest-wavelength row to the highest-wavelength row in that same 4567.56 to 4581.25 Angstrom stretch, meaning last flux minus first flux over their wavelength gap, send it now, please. 11.5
